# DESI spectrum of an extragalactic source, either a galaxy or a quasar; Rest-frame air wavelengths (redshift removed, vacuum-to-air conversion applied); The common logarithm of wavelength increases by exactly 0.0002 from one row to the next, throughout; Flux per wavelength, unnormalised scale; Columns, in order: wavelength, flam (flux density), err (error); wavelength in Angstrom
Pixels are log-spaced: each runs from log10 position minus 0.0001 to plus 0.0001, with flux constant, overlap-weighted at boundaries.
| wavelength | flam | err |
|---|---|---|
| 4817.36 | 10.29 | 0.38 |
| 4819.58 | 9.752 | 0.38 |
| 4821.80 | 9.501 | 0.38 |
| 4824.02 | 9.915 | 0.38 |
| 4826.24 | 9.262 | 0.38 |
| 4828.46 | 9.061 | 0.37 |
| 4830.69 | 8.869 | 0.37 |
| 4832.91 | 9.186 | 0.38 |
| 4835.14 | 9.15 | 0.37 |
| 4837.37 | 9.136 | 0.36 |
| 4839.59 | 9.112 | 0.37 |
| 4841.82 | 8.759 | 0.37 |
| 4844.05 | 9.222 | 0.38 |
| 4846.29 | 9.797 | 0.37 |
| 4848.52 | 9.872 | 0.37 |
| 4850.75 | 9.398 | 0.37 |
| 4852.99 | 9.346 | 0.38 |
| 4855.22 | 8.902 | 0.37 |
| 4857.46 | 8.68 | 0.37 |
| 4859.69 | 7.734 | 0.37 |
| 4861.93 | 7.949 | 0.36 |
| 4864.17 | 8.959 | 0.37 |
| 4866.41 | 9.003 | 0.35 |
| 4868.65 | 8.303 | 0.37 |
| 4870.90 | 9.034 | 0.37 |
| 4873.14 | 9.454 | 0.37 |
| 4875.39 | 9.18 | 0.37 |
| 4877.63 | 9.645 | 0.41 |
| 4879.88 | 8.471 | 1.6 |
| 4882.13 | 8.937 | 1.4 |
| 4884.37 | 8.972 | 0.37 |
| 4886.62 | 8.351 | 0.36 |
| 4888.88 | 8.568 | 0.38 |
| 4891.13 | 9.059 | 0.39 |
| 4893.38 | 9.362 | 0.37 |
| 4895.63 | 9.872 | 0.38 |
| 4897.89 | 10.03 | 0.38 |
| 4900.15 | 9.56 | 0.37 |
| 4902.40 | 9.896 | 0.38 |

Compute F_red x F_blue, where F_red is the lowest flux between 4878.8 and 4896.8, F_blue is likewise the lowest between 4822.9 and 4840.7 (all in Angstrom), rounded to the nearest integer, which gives 74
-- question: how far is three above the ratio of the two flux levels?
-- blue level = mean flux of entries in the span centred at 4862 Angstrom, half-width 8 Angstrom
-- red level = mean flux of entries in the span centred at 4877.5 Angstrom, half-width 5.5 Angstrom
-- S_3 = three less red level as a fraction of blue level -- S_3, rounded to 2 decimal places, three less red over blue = 1.93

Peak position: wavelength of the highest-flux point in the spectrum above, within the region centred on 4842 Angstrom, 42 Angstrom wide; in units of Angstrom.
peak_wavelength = 4824.02 Angstrom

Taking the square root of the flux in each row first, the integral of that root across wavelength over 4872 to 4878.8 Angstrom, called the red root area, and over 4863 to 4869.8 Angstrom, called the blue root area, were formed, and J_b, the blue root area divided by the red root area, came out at 0.96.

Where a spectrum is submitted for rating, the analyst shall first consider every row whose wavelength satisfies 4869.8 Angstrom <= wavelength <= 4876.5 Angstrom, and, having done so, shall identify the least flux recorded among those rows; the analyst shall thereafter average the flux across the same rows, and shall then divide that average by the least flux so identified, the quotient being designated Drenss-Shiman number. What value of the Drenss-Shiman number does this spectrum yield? 1.02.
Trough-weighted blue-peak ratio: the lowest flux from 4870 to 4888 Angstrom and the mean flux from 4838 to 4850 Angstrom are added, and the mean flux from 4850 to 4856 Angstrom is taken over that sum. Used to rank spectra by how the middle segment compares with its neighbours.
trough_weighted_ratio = 0.521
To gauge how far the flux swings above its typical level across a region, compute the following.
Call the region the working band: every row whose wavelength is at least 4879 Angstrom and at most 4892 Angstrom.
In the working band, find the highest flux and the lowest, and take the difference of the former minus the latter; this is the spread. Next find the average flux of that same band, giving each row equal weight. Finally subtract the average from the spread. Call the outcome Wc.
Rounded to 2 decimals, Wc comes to -8.02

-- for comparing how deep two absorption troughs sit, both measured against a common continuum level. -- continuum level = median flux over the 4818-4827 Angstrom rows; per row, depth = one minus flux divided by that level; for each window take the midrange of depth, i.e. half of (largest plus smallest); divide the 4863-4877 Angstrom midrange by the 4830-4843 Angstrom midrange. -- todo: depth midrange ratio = 1.1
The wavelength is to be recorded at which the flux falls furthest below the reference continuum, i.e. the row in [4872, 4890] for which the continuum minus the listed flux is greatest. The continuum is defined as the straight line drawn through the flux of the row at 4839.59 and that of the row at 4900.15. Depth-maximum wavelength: 4886.62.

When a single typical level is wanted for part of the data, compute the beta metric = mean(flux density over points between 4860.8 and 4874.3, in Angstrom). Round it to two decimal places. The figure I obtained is 8.78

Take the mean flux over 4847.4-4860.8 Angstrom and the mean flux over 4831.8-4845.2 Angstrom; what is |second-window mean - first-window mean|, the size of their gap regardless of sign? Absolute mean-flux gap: 0.1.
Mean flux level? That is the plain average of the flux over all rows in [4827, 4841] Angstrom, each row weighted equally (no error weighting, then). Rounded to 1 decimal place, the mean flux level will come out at 9.1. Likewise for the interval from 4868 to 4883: 9.0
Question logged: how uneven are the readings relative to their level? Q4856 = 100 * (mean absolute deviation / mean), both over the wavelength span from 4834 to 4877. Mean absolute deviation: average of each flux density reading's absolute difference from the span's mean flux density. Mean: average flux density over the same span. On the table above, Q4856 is 4.3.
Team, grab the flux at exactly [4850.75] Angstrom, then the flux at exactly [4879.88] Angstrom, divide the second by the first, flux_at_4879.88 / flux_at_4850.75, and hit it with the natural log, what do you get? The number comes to -0.104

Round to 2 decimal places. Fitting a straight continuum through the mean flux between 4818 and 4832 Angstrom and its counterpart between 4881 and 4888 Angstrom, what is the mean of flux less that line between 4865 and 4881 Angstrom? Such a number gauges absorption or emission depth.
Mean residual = 0.14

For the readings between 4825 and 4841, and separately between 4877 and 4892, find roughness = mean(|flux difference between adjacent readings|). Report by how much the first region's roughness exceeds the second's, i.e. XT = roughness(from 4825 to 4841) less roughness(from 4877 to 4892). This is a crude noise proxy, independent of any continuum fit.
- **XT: -0.4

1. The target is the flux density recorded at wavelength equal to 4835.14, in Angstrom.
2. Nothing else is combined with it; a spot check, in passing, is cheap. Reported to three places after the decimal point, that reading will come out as 9.150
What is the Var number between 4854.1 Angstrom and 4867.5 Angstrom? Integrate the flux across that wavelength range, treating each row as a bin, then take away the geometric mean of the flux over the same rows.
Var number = 106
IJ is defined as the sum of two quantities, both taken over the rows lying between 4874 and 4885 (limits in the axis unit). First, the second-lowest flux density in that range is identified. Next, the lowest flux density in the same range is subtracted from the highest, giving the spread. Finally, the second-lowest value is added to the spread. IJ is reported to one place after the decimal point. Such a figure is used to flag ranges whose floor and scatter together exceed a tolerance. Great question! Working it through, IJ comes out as 10.1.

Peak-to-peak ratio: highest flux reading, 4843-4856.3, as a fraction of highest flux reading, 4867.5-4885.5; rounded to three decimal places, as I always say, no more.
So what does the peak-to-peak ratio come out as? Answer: 1.024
